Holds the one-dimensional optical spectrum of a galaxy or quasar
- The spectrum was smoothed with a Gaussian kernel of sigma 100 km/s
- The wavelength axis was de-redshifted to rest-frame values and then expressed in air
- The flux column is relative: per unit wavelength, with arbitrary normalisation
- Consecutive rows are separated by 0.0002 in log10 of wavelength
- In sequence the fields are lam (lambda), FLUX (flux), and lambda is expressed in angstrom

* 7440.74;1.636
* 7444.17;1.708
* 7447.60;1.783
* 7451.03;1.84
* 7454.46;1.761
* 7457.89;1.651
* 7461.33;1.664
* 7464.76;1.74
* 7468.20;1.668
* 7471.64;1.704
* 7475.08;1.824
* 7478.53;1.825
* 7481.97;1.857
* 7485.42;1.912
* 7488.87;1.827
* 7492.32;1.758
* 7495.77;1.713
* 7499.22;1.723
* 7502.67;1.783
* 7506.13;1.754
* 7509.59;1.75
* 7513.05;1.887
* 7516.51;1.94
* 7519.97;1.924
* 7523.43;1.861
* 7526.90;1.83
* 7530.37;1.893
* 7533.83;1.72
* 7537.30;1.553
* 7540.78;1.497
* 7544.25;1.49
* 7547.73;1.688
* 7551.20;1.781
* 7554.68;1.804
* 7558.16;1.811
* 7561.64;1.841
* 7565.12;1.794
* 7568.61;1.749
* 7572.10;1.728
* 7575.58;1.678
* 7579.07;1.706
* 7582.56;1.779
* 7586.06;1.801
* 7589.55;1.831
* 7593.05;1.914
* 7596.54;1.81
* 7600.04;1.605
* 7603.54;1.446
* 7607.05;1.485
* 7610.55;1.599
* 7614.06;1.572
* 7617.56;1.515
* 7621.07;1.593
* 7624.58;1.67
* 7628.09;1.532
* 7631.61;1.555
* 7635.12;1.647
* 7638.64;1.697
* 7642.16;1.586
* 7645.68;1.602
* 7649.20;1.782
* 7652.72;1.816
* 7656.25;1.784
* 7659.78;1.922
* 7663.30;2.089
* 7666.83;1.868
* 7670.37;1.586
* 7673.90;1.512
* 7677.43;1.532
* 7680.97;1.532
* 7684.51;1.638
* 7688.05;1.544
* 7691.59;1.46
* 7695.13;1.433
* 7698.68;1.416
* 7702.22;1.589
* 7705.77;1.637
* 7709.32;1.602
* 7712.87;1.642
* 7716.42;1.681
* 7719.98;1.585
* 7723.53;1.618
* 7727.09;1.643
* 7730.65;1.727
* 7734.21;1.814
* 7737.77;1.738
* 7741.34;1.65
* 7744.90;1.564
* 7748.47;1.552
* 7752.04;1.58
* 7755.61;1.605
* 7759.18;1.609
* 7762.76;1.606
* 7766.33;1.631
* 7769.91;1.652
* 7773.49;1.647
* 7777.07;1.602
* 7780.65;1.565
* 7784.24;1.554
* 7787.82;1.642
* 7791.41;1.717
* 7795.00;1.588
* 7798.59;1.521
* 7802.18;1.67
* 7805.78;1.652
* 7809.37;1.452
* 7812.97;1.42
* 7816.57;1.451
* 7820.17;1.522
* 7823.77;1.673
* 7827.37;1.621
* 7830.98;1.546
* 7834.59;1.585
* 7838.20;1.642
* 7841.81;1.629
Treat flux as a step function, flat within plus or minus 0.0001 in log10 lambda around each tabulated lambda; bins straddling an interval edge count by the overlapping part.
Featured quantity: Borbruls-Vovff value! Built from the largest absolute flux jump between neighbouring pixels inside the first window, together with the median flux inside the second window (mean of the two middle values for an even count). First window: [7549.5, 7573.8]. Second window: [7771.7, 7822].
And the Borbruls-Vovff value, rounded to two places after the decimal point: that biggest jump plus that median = 1.62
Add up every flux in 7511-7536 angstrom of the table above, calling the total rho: 13.1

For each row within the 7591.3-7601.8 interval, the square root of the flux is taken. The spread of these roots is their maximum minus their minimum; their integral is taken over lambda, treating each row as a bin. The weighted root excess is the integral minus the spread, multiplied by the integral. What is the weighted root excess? 194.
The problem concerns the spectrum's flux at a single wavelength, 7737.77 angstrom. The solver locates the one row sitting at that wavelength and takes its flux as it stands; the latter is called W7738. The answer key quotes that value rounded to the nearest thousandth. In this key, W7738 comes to 1.738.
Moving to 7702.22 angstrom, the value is 1.589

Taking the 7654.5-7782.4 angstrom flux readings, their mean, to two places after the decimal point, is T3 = 1.63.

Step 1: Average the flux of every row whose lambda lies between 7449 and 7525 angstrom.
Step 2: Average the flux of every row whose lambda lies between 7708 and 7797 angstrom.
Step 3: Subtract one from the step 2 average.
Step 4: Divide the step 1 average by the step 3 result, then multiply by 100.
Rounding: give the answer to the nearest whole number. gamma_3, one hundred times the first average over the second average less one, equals 283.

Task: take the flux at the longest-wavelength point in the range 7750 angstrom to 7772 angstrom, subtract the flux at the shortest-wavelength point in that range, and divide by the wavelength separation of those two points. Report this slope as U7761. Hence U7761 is 0.004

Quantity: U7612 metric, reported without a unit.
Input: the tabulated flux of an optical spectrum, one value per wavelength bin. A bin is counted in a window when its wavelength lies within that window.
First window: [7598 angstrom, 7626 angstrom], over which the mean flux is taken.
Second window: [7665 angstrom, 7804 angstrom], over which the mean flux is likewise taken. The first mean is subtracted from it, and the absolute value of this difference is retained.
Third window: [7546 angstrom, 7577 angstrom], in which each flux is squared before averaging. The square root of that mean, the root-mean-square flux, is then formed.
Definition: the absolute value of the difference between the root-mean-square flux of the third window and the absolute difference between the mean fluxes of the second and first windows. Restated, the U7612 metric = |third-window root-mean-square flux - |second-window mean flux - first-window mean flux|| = 1.72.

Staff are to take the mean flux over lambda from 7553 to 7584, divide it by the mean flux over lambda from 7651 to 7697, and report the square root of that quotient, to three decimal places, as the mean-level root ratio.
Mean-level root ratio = 1.028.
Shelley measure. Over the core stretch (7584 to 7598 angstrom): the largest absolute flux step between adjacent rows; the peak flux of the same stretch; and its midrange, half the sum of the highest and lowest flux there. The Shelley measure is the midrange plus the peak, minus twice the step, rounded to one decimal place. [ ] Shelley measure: 3.6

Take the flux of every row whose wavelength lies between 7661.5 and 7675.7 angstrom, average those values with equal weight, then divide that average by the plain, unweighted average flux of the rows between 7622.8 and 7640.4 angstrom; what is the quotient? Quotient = 1.09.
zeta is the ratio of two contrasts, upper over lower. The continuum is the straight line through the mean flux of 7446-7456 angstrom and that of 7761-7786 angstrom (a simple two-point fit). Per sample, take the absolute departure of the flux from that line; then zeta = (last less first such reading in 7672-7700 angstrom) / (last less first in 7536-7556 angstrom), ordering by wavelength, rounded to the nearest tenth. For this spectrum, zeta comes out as -0.7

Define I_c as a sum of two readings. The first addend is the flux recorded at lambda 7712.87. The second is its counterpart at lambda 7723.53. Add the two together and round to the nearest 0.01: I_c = 3.26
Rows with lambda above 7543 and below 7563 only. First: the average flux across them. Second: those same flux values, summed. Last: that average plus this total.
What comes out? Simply 12.2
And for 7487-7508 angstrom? 12.3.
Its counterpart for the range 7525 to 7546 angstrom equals 11.6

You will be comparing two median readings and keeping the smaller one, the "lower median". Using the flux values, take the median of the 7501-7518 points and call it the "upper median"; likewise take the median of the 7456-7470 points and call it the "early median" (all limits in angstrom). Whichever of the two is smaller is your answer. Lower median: 1.67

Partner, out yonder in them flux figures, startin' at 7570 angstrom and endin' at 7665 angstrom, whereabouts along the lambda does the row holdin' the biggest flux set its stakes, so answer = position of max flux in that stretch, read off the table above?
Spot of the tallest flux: 7663.30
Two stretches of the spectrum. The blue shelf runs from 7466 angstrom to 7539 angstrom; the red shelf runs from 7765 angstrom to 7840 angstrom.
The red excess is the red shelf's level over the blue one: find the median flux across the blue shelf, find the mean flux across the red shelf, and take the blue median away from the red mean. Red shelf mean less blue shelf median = -0.24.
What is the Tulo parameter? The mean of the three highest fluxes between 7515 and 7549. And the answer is 1.92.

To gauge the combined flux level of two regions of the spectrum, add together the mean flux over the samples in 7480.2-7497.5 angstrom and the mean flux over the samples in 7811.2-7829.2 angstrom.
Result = 3.35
